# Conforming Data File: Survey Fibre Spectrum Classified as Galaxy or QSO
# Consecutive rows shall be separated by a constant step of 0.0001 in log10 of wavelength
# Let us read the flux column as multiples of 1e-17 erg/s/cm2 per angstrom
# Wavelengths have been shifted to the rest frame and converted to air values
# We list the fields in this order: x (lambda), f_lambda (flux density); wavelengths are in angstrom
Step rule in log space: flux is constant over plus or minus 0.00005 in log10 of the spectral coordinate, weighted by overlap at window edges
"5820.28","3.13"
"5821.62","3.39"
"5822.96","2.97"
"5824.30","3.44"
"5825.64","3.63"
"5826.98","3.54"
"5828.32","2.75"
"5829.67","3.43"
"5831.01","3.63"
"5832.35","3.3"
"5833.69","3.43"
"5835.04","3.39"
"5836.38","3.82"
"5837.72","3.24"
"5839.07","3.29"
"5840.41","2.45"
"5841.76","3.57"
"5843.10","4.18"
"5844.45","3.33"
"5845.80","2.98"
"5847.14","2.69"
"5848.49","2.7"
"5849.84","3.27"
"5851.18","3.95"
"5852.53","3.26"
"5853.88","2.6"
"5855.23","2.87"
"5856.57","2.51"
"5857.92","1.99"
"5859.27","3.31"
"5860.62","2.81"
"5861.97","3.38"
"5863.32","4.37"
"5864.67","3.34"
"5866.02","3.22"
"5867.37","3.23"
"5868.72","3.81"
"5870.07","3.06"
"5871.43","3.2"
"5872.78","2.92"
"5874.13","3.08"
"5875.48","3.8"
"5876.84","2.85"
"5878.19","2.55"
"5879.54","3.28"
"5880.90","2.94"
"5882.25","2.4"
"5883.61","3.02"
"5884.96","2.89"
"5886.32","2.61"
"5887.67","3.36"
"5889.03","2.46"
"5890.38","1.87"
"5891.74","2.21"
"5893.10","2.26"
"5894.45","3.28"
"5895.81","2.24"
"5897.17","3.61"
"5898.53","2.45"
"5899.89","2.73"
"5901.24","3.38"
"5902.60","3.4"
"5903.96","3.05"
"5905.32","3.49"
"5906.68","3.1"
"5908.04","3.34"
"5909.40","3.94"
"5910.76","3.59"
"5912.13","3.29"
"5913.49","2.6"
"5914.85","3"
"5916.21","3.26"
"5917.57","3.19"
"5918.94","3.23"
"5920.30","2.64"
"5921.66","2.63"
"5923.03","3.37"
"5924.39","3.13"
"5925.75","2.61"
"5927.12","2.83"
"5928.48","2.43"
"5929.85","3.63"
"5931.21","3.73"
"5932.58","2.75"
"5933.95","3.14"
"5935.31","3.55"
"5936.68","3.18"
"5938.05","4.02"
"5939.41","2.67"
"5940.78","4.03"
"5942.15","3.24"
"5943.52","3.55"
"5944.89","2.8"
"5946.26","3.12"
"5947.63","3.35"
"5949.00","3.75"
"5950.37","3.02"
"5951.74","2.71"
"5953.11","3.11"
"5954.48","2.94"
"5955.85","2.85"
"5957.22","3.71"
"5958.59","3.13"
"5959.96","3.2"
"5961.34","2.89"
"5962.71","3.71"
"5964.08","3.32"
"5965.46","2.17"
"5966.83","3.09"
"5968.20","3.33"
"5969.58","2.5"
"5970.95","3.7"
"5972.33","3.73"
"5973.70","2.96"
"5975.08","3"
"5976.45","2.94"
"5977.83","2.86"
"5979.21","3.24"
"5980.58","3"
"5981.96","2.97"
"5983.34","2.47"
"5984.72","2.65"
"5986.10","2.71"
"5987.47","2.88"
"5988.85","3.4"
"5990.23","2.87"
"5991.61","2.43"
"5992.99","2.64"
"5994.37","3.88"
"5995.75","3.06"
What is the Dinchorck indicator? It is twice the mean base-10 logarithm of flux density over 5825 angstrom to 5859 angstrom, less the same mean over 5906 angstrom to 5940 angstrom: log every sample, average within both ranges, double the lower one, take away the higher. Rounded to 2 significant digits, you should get 0.50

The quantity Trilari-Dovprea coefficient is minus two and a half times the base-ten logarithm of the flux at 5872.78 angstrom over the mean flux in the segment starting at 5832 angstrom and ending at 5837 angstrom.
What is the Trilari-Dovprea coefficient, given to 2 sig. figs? 0.19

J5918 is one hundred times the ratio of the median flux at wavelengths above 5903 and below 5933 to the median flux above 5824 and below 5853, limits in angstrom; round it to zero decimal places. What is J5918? 94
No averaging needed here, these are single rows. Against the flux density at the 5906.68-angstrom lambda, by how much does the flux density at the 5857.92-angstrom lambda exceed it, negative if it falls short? -1.1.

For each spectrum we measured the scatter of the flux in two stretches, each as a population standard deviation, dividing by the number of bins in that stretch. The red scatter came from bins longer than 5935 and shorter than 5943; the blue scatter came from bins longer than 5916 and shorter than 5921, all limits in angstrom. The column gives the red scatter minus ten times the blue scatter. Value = -2.1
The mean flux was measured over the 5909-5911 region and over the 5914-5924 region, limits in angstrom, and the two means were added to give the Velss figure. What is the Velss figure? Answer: 6.8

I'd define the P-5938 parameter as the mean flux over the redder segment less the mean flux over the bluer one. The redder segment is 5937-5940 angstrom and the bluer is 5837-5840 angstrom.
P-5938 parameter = 0.1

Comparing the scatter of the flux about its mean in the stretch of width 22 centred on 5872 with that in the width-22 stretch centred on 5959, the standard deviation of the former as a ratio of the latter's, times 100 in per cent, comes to 112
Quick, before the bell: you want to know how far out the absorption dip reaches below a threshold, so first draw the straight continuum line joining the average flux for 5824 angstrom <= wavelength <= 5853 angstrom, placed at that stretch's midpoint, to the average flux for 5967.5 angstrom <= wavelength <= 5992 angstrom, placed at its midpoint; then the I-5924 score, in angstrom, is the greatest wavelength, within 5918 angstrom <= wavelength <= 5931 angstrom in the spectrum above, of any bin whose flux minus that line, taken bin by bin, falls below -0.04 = 5928.48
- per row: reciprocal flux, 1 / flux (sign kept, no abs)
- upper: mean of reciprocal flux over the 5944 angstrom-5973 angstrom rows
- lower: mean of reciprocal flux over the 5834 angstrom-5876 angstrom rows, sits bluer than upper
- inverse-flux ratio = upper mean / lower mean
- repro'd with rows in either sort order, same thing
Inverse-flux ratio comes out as 1.01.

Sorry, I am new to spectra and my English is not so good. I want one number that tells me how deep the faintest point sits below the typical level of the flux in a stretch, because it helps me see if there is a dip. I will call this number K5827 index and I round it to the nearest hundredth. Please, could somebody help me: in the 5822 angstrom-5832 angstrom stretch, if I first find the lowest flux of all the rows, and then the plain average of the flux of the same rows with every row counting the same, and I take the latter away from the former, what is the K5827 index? -0.59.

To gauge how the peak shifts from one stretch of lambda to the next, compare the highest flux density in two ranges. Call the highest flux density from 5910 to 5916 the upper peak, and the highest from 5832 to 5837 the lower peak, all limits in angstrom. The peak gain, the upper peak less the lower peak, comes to -0.2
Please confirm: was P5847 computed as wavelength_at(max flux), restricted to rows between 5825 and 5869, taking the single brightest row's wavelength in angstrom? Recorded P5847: 5863.32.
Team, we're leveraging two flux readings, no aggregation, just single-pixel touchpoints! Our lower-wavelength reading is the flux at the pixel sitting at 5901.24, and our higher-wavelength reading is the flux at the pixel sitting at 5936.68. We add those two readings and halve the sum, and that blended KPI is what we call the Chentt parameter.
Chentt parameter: 3.28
